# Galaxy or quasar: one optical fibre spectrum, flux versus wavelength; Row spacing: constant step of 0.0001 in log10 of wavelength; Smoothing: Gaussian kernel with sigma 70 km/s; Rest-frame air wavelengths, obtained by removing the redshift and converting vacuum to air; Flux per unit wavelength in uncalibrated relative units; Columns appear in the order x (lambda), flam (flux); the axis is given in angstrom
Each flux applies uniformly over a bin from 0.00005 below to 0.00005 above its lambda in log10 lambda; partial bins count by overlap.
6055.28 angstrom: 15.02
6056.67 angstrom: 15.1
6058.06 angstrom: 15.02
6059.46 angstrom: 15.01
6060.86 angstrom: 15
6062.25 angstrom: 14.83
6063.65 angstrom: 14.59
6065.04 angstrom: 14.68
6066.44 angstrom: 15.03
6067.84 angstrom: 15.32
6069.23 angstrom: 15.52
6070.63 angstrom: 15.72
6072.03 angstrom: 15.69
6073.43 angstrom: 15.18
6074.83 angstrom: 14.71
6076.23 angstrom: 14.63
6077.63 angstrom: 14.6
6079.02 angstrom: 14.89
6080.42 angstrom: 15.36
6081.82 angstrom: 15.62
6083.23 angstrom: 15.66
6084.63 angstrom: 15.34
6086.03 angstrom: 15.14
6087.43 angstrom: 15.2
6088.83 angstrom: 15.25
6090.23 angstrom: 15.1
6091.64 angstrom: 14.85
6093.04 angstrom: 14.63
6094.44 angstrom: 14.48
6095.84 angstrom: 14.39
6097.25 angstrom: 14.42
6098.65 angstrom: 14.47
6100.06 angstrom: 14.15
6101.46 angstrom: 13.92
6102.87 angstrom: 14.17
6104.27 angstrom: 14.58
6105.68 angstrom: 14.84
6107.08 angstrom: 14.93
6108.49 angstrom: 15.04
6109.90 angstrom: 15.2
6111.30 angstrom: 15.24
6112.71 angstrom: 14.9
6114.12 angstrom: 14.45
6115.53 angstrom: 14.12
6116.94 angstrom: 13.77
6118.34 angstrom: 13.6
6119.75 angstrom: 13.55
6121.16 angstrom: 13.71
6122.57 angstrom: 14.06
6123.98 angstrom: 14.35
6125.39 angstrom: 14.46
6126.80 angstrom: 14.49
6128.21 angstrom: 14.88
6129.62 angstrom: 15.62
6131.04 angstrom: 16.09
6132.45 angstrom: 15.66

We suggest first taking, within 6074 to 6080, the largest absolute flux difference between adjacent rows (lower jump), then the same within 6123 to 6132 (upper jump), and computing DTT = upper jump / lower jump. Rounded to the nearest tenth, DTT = 2.6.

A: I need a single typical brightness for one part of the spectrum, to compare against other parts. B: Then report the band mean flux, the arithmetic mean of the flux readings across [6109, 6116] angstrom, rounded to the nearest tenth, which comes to 14.8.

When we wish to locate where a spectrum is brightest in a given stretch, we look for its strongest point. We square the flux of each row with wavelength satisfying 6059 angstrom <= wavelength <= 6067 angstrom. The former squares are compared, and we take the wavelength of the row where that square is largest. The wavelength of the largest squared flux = 6066.44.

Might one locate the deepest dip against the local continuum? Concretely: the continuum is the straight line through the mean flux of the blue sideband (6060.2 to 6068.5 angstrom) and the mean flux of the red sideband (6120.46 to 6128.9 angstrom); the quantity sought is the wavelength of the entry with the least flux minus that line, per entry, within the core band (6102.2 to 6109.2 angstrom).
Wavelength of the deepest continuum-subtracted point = 6102.87 angstrom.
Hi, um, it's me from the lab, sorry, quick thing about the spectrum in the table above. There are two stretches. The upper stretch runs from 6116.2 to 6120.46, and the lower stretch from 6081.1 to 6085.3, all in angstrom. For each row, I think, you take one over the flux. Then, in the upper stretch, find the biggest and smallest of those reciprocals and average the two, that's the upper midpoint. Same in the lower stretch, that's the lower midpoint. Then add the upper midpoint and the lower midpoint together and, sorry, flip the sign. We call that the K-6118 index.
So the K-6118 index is -0.138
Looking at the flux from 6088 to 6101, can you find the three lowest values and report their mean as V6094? 14.3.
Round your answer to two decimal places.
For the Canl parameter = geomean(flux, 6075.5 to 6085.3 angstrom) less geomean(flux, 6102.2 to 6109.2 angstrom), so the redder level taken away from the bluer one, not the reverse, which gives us 0.44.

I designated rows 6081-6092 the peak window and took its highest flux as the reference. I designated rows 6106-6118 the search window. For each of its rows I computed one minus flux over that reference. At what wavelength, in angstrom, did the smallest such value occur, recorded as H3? 6111.30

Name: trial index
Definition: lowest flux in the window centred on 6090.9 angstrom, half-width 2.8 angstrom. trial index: 14.63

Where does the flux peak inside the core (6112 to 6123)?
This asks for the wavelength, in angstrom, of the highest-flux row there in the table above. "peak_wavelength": 6112.71 angstrom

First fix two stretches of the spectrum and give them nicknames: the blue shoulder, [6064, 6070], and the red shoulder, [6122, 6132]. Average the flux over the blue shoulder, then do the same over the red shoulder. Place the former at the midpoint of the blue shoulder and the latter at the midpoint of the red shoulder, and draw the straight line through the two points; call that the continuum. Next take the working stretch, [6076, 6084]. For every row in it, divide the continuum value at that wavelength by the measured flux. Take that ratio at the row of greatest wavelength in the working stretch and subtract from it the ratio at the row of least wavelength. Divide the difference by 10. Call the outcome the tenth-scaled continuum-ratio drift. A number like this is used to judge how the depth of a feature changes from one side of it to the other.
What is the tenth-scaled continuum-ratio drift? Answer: -0.0070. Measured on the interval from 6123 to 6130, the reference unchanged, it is -0.0086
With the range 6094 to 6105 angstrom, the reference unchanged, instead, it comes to -0.0010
